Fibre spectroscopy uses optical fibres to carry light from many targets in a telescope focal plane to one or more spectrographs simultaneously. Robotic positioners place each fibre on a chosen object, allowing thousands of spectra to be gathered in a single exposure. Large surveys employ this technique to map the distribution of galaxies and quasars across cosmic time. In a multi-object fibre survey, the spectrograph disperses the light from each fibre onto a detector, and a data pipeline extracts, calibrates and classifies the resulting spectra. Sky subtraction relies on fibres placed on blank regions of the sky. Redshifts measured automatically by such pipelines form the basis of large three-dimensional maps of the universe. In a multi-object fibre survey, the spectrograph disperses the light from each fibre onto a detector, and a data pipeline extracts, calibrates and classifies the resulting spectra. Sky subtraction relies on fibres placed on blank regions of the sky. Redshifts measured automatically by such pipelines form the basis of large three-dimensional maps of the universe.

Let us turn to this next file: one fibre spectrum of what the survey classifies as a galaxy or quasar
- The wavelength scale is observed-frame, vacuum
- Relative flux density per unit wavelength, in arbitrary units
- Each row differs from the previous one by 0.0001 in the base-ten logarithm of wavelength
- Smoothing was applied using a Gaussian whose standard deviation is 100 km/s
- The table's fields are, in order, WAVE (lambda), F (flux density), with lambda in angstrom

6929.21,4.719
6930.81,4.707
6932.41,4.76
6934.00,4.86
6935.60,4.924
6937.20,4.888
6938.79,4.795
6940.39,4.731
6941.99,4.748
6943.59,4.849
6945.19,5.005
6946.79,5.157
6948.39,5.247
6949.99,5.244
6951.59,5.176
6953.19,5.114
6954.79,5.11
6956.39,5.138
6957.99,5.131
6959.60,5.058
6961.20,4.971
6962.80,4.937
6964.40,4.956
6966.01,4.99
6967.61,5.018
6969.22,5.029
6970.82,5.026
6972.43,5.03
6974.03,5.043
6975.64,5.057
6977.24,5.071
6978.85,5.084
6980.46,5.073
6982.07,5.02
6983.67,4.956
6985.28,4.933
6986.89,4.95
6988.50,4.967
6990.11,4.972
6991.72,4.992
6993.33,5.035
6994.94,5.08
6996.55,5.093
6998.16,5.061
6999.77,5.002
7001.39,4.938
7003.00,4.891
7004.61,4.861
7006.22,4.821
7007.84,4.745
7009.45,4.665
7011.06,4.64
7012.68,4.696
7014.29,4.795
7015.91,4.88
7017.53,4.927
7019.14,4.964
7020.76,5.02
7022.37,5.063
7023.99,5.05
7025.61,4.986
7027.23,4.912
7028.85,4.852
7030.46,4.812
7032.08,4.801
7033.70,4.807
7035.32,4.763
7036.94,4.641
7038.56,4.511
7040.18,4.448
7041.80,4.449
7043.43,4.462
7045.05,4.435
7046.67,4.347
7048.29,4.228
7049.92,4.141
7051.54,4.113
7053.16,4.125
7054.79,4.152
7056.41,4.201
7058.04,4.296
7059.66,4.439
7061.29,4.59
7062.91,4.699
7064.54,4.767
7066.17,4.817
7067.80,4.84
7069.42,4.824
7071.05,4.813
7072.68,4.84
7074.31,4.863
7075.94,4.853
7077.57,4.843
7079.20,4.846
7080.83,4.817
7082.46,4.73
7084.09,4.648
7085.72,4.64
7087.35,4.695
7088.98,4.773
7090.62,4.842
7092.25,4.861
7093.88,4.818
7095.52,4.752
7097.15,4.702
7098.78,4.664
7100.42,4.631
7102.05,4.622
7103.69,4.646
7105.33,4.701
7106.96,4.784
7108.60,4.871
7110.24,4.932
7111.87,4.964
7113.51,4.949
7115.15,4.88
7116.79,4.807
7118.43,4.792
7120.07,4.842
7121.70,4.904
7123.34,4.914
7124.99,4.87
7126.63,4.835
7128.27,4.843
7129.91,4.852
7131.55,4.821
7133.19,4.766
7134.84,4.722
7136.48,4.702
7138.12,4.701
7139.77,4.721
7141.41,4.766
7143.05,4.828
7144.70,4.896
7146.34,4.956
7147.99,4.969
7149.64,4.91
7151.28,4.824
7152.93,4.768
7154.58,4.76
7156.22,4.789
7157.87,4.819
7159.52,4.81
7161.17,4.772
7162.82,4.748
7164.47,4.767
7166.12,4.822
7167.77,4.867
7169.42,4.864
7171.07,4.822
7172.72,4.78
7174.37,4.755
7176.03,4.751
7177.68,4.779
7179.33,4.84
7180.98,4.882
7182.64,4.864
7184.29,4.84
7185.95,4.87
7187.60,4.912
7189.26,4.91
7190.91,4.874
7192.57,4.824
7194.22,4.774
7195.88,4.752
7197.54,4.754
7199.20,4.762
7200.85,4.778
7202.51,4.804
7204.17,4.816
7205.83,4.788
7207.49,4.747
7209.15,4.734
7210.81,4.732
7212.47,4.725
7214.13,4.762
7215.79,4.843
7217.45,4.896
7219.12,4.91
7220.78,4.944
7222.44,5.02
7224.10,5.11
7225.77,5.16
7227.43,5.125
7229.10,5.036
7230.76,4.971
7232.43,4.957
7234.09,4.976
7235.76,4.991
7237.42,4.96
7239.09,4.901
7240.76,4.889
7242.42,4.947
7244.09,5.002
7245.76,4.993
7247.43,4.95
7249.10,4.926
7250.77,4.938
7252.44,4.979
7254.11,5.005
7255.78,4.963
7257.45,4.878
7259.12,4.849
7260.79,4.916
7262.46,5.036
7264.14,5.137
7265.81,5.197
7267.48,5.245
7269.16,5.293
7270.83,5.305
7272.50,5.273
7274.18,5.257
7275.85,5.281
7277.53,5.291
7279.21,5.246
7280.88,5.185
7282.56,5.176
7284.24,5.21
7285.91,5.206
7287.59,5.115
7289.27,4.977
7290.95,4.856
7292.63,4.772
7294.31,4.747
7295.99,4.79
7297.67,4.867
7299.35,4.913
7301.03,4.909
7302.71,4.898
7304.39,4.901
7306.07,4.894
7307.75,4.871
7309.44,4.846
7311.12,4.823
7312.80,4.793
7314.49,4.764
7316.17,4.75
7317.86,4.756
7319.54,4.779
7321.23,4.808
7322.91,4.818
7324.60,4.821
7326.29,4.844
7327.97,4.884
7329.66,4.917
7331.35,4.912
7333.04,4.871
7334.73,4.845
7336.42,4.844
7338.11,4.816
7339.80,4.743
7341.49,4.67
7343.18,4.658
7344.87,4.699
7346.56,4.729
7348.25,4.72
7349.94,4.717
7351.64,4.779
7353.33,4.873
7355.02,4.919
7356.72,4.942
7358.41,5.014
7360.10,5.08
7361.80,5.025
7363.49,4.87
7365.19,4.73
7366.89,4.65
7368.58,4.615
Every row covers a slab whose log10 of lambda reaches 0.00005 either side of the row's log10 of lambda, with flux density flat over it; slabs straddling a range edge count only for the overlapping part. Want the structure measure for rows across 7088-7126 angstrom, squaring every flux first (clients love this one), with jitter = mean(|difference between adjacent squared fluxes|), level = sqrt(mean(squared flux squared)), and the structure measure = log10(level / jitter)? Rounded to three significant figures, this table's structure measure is 1.72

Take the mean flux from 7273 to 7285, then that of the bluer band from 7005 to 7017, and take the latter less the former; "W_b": -0.5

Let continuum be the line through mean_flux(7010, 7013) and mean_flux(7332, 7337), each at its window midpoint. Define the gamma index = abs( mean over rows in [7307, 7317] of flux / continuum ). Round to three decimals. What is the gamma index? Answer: 0.993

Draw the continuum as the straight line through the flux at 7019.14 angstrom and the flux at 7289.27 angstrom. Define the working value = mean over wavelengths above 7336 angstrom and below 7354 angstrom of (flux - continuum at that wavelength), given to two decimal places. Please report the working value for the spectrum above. -0.23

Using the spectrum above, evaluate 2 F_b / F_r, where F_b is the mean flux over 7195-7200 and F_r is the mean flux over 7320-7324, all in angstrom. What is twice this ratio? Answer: 1.98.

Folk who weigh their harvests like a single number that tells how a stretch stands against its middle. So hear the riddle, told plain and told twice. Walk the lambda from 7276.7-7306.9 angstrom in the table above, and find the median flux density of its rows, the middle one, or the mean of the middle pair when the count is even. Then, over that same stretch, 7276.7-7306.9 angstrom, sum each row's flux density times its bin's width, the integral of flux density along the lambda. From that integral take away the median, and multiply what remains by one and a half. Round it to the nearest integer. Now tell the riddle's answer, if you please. 219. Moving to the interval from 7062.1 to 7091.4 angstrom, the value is 203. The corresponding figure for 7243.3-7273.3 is 220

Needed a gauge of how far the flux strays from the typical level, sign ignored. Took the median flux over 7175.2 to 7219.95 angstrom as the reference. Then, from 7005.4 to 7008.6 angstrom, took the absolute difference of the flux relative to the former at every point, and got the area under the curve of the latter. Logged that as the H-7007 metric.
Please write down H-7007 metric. 0.12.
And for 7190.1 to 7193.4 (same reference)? 0.15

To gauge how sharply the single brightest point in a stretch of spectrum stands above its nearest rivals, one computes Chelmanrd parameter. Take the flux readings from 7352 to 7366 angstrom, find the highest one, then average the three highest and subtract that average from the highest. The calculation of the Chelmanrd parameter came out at 0.040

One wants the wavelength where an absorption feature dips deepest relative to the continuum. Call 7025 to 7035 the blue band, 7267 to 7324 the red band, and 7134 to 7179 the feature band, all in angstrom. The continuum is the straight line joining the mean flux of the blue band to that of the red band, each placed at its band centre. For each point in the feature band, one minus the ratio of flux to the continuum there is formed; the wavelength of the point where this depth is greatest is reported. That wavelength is 7138.12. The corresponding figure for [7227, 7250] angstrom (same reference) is 7240.76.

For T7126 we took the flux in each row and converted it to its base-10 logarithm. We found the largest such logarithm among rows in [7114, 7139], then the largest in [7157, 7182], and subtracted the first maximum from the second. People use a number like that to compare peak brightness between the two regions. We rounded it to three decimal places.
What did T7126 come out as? -0.003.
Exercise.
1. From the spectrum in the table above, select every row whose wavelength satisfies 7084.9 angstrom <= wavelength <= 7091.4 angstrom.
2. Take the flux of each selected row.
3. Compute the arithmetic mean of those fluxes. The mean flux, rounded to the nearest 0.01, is 4.74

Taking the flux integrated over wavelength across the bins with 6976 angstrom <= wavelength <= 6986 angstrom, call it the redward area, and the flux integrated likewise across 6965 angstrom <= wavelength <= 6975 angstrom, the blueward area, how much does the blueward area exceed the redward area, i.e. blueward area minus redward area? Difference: -0.1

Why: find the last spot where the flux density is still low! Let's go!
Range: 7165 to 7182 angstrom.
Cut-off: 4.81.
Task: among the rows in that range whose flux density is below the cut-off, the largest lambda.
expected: 7177.68 angstrom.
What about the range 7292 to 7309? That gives 7295.99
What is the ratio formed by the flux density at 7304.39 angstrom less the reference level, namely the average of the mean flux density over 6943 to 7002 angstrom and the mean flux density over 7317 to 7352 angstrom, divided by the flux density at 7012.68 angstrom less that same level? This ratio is 0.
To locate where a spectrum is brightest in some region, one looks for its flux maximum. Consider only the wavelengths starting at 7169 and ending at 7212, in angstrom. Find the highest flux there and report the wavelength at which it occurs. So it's 7187.60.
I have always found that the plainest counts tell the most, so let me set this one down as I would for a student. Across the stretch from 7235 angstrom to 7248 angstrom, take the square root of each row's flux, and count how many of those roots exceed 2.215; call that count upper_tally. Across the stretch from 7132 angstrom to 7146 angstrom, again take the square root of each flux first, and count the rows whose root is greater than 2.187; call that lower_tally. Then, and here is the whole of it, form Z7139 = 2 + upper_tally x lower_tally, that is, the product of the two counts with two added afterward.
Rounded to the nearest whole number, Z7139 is 14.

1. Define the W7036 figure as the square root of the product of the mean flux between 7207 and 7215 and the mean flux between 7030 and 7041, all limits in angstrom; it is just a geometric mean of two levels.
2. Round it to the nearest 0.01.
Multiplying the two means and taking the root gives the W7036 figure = 4.71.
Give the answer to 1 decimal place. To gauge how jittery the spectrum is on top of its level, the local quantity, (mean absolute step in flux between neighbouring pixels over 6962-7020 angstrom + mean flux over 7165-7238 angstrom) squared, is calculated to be 24.0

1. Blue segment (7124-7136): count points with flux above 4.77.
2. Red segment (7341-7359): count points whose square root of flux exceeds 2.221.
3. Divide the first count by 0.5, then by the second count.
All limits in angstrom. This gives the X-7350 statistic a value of 5.0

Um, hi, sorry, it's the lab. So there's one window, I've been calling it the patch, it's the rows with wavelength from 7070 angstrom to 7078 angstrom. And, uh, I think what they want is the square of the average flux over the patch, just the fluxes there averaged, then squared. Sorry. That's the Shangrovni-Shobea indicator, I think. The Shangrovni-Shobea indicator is 23.4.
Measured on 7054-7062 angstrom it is 18.8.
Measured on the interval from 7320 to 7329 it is 23.4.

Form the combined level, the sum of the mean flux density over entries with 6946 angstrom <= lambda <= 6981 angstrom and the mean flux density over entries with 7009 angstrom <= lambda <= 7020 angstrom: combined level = 9.87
